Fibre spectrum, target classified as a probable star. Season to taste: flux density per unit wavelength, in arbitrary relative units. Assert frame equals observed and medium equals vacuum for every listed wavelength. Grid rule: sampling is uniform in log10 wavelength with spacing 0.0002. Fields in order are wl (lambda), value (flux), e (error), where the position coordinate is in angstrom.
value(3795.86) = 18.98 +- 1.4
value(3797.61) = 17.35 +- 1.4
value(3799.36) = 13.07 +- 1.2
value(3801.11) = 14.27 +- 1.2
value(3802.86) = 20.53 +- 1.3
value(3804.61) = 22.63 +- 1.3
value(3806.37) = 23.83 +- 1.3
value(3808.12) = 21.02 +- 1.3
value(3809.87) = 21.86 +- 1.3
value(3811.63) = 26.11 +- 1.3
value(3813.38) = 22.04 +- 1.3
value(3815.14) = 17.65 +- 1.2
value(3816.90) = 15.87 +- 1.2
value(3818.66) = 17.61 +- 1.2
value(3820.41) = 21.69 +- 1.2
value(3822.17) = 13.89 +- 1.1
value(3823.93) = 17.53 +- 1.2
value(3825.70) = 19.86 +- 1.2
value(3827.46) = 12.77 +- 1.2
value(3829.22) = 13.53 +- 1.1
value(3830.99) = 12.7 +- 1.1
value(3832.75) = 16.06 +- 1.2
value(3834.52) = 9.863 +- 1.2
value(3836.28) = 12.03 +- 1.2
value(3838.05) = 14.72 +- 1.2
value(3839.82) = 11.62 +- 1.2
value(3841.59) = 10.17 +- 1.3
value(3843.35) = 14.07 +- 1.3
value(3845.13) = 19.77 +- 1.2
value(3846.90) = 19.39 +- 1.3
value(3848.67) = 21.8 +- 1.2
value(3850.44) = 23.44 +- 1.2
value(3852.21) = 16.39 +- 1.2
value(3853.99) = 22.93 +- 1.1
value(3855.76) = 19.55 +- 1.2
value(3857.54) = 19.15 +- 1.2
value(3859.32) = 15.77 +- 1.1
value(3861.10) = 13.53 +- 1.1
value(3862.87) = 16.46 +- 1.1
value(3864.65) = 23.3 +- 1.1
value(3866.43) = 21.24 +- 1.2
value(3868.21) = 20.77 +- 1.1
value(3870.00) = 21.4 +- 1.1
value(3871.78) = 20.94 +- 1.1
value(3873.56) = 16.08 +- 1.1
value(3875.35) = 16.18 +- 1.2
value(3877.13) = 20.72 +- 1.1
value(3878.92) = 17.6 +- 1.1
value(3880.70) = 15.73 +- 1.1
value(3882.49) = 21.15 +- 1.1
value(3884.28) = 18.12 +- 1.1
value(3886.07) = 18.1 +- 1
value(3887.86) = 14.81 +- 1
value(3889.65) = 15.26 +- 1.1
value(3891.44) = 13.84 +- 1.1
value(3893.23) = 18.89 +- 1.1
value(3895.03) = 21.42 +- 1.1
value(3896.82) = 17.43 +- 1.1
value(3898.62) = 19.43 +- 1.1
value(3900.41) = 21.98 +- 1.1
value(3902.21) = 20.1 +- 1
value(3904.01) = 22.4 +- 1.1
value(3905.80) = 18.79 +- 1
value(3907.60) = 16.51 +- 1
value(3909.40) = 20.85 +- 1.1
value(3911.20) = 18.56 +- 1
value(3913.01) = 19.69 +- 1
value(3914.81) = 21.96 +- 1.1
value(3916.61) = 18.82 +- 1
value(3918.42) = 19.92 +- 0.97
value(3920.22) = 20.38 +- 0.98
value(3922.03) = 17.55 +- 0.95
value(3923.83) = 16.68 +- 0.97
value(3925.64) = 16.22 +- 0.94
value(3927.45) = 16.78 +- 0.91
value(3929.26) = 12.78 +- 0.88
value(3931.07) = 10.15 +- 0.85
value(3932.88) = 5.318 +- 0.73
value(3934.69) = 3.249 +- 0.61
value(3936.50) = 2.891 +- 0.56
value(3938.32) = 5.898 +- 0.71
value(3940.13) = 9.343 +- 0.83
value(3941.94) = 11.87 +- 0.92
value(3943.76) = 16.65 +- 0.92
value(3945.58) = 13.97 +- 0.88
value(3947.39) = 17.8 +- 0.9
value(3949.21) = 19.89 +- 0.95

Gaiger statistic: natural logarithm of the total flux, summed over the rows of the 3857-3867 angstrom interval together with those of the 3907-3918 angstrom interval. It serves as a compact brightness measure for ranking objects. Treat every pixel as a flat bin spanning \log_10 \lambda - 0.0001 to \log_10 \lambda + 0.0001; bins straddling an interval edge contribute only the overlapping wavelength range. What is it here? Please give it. 5.42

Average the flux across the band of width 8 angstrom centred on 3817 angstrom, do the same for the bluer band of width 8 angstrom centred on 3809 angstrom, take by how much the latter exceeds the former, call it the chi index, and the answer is 4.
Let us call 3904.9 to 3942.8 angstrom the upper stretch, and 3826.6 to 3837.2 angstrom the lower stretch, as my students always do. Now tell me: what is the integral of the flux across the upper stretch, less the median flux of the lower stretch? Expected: 536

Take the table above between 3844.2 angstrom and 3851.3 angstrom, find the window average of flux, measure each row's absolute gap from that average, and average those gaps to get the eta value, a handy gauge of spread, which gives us 1.52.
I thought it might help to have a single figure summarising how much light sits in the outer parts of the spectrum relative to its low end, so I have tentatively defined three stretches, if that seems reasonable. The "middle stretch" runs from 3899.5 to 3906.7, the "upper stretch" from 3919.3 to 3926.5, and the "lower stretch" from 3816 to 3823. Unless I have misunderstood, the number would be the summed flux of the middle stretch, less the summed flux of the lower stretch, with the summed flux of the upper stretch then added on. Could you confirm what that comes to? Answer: 85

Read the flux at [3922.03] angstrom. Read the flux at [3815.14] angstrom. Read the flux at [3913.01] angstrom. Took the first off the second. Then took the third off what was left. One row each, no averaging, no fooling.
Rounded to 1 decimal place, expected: -19.6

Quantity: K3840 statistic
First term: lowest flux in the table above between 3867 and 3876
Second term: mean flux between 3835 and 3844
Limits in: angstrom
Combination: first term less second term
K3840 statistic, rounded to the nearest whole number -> 4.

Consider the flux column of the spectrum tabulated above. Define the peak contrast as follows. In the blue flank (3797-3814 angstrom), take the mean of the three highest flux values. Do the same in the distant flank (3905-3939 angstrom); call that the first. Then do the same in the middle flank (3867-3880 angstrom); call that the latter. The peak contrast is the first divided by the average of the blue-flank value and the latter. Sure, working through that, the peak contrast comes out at 0.93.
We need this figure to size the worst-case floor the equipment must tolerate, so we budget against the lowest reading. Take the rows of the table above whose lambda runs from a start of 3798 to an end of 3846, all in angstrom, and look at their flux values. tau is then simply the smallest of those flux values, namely 9.863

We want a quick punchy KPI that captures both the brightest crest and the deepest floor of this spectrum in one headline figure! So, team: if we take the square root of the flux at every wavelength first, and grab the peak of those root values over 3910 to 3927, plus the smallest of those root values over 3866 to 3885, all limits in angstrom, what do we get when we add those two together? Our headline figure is 8.65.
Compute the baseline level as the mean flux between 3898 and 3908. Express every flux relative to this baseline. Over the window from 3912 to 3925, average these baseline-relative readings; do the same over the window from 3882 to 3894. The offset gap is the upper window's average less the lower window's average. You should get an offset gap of 2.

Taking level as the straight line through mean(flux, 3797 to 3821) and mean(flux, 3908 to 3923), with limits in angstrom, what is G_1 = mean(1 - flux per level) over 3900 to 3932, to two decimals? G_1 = 0.07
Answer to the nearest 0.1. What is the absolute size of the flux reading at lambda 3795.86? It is 19.0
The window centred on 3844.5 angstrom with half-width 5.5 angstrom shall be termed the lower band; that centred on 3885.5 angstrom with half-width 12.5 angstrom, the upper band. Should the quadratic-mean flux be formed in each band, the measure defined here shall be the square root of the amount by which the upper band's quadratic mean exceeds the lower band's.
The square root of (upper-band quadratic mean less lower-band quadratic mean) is 1.0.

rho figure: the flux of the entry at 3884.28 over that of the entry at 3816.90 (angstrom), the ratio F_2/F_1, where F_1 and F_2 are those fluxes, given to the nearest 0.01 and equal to 1.14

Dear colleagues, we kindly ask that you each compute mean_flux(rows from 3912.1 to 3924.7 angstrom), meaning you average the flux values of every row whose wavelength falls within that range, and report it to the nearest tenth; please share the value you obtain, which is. 19.3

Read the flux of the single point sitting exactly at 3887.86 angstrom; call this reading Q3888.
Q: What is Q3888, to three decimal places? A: 14.810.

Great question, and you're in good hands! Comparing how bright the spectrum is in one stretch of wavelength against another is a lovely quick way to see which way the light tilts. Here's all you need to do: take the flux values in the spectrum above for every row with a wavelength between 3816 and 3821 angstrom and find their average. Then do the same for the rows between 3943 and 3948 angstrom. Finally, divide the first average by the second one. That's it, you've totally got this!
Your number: 1.1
